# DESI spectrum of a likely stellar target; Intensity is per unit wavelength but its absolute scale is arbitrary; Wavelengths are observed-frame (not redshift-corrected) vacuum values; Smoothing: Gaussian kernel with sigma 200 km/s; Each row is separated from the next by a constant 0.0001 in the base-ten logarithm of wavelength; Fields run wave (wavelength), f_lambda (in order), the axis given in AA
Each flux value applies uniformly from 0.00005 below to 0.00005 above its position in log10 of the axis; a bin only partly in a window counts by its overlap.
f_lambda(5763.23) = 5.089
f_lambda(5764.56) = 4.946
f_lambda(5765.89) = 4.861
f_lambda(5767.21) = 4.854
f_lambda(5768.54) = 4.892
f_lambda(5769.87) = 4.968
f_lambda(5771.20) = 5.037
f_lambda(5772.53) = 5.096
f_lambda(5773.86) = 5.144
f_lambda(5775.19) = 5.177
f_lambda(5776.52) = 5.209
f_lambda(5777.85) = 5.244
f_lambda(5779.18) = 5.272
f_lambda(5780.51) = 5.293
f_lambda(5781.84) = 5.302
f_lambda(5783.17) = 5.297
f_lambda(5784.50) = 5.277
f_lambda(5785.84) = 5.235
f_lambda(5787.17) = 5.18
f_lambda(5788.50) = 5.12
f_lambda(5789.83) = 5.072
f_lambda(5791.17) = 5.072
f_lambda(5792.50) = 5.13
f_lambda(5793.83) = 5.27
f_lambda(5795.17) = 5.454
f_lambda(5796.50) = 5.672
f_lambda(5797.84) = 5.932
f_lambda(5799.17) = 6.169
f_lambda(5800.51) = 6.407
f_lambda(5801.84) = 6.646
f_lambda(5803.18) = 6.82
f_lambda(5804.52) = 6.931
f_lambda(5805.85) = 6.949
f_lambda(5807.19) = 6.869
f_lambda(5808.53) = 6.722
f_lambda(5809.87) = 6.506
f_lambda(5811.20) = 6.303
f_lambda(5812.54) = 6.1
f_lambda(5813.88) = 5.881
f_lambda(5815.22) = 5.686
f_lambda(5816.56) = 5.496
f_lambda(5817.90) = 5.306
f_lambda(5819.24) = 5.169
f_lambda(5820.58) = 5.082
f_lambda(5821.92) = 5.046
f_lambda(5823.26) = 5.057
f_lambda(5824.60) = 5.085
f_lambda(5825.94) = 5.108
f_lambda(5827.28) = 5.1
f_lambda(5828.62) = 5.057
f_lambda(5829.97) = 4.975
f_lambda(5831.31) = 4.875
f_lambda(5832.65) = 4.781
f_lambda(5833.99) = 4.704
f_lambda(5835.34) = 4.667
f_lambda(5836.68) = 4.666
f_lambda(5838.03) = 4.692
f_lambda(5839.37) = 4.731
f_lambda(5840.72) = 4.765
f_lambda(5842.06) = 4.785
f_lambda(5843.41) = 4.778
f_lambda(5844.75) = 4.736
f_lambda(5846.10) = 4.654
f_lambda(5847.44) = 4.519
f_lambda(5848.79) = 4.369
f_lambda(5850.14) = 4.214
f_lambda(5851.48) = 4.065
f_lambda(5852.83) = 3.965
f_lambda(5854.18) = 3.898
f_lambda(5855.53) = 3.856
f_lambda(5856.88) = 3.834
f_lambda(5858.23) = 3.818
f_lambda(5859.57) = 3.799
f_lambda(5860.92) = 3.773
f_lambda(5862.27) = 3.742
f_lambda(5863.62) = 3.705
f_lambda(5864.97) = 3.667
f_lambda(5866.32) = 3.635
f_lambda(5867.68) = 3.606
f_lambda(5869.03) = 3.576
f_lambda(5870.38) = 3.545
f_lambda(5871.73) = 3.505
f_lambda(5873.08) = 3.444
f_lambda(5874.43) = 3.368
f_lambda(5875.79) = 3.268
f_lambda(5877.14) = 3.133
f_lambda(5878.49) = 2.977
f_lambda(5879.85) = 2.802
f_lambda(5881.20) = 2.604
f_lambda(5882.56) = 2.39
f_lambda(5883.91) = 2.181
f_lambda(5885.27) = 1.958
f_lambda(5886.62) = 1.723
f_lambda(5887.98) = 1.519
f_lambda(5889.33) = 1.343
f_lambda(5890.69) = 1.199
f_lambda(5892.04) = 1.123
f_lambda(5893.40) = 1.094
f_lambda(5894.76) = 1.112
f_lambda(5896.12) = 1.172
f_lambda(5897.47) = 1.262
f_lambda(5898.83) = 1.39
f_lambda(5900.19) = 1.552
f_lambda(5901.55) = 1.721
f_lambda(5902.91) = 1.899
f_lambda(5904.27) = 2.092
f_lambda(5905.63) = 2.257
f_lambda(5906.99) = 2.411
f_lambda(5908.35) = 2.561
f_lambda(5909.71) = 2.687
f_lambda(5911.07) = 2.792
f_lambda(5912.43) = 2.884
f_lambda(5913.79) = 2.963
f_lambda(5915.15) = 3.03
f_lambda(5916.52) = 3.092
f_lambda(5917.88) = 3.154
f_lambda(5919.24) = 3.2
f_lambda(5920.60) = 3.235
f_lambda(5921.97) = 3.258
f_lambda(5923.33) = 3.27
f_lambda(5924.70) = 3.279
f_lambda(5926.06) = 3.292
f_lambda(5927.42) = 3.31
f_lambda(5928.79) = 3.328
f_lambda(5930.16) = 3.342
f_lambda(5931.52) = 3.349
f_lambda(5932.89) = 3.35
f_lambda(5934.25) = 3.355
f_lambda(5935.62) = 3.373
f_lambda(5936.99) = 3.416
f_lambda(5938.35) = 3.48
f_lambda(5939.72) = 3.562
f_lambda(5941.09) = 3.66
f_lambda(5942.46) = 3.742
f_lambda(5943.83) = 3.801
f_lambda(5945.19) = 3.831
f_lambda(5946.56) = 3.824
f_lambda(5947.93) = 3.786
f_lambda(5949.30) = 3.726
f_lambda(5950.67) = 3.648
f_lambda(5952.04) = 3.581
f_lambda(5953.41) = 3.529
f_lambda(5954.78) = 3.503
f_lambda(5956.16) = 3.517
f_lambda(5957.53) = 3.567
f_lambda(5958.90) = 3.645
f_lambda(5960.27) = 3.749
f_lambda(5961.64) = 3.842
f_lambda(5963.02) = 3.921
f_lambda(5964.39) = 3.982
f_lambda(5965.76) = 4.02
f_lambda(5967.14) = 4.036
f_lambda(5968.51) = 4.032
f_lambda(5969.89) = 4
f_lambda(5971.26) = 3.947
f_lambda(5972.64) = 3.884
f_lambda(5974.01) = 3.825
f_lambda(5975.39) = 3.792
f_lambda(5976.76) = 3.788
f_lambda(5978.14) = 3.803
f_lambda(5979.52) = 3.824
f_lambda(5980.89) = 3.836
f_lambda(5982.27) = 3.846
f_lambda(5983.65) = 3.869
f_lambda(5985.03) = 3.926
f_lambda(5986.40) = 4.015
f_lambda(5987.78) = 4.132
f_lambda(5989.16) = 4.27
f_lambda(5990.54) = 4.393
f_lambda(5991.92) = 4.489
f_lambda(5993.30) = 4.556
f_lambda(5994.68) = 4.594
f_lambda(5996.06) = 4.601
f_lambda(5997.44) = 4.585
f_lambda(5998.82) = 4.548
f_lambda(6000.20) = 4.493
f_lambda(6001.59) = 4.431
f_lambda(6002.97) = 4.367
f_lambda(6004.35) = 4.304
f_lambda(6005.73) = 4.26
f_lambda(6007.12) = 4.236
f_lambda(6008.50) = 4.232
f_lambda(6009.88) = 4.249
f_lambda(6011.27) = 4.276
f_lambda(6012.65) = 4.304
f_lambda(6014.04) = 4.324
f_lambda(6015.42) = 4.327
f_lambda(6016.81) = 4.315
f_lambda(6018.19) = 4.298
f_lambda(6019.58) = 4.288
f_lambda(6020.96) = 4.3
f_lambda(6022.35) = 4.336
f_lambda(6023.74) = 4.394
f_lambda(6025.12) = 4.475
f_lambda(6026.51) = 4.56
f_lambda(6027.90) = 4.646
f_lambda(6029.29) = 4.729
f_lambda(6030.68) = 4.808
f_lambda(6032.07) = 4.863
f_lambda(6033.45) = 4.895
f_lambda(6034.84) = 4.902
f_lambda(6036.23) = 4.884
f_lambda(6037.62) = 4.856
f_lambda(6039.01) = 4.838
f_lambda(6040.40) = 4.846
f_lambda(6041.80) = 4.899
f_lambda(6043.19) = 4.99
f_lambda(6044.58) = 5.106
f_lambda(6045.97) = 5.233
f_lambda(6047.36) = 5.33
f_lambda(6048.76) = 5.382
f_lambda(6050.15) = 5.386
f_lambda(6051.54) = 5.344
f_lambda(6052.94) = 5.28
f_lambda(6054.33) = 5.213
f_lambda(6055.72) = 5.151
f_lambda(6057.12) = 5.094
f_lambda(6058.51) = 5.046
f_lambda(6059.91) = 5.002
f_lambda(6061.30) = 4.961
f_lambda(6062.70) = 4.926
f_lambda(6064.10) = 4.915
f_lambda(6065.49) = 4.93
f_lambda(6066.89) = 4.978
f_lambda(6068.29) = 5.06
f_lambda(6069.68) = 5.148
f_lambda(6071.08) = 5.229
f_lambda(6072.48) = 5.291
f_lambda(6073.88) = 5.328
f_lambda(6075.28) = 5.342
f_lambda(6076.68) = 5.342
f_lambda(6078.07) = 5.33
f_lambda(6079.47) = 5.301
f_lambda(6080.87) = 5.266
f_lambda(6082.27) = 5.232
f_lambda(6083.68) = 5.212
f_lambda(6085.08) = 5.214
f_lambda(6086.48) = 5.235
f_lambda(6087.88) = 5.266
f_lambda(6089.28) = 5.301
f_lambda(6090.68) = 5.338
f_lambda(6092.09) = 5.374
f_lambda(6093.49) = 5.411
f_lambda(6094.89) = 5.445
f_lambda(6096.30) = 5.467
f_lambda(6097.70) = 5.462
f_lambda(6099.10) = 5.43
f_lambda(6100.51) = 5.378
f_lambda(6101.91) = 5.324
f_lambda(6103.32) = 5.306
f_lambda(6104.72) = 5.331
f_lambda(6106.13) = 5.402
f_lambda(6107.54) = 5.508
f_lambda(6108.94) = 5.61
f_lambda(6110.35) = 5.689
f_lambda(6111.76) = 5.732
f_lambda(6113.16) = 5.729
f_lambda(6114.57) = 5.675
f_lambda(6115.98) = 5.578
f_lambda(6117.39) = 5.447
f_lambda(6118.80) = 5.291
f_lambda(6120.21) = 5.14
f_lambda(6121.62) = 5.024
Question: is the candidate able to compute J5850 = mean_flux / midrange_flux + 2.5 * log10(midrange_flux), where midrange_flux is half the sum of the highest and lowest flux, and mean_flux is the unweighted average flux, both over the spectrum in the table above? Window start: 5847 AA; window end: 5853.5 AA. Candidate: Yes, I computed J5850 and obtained 2.6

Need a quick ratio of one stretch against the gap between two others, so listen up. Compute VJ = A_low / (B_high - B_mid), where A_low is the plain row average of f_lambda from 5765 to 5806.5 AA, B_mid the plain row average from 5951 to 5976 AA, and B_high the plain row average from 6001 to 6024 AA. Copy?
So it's 11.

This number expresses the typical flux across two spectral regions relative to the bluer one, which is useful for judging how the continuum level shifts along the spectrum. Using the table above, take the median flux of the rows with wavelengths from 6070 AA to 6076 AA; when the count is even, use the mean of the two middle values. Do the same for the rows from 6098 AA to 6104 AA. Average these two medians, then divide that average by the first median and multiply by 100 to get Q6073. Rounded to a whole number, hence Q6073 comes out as 100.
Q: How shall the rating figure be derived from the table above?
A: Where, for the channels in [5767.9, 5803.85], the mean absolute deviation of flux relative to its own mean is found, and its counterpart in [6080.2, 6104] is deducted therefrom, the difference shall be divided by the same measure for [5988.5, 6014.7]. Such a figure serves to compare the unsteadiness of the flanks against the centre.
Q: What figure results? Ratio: 2.6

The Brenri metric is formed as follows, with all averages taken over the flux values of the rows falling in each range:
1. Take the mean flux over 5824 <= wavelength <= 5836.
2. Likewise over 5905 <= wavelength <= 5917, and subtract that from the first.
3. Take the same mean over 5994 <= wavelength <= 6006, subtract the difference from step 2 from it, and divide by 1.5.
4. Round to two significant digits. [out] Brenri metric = 1.5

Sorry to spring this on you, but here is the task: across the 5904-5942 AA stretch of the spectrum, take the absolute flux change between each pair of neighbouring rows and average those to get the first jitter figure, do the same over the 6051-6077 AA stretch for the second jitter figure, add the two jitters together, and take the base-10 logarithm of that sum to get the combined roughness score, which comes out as -0.98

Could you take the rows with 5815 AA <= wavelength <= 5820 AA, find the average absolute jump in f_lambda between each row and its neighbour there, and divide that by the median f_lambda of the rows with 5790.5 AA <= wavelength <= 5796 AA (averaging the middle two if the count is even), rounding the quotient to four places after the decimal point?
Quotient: 0.0331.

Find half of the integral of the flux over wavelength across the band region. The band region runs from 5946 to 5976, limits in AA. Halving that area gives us 57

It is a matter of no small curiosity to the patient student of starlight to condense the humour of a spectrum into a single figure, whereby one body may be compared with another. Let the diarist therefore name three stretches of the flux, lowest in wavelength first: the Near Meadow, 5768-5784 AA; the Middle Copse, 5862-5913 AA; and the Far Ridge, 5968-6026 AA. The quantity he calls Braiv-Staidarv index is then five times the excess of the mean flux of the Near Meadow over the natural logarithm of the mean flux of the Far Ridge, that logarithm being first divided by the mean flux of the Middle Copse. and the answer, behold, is 23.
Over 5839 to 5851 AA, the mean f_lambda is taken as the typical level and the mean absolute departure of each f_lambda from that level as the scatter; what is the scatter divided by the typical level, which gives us 0.036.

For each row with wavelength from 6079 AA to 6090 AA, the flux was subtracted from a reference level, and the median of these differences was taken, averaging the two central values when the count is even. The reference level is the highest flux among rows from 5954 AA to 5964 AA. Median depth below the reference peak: -1.3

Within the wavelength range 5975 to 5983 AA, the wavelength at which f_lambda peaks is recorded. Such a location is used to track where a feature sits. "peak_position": 5982.27 AA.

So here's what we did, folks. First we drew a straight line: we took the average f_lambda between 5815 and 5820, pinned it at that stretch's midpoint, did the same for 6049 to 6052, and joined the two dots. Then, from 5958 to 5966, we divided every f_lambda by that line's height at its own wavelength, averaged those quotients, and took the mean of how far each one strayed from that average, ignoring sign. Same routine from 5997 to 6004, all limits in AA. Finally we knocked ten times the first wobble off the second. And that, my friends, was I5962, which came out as -0.20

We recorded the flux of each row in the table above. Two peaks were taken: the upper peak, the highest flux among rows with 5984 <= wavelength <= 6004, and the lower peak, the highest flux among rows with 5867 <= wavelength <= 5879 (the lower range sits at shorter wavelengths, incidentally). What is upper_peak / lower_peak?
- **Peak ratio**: 1.28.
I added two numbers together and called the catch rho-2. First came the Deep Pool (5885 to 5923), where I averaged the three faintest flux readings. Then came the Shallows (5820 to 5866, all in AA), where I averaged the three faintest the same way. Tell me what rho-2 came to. 4.8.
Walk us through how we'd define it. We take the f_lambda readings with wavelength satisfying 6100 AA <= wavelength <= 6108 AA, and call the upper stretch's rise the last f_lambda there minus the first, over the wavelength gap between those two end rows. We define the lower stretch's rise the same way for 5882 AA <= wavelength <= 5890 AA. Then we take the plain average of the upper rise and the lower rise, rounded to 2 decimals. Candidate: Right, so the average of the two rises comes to -0.07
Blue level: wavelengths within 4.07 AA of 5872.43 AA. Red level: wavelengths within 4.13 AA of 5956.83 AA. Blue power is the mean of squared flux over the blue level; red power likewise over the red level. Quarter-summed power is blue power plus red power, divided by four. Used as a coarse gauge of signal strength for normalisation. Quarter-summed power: 6.2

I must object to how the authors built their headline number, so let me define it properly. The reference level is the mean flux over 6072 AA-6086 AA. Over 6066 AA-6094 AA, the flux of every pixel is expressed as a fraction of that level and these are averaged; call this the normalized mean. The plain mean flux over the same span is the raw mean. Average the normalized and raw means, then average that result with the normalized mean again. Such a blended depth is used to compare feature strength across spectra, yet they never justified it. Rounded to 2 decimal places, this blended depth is 2.06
